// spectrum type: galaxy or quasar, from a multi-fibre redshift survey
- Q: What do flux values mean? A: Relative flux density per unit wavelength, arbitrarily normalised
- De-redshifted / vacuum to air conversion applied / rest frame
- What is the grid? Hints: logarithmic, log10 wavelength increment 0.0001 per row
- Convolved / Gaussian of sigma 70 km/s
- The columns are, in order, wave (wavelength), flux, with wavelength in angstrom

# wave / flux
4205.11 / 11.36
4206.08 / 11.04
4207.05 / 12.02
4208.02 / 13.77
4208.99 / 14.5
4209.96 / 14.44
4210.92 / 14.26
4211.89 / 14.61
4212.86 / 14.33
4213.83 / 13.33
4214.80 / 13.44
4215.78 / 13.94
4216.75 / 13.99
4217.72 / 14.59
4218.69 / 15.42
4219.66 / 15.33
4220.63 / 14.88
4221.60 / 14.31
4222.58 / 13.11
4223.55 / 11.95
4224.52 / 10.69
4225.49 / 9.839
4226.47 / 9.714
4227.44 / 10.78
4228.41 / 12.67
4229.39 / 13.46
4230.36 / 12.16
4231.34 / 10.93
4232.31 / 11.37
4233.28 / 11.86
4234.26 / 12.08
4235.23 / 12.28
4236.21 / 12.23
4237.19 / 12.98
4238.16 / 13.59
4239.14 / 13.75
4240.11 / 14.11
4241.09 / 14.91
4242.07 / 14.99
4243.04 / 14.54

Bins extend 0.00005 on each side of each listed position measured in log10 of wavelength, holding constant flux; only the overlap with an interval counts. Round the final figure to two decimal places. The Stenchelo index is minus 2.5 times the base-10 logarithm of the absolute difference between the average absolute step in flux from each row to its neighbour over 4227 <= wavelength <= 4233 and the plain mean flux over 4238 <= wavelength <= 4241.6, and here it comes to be -2.78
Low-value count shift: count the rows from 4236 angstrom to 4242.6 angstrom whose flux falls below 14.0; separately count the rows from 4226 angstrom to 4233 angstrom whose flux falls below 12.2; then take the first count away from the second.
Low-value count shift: 1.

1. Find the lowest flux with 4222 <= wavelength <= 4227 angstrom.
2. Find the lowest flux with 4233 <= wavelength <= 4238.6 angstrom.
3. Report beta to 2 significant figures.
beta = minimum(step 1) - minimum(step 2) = -2.1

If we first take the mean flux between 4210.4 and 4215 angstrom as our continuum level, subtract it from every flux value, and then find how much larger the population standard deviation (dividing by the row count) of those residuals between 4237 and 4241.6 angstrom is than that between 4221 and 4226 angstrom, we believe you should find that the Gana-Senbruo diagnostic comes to -0.97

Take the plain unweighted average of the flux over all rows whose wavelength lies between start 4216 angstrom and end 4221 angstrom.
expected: 14.8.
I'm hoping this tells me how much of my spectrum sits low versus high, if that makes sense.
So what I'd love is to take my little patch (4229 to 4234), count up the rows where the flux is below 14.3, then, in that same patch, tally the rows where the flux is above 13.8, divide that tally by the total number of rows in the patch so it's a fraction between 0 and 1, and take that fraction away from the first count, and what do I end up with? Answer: 5.0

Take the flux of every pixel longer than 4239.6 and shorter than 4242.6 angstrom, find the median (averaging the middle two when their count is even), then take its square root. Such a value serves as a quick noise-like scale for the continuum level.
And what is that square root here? 3.86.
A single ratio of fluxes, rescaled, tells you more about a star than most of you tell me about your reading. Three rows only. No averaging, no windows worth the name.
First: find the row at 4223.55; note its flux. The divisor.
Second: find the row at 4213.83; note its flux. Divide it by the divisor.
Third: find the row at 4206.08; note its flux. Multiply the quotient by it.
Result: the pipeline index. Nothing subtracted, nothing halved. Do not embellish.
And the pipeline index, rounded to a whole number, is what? 12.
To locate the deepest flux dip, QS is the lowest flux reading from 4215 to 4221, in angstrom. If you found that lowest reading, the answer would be 13.94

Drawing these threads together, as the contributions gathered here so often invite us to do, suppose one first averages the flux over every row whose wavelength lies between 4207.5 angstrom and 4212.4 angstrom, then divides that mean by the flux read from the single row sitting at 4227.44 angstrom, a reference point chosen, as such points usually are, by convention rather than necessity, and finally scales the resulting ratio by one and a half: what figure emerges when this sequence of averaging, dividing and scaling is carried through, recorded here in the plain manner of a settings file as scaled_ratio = 2.0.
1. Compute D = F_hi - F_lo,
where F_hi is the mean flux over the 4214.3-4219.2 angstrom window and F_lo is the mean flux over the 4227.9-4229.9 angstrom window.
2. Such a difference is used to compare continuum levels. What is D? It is 1.2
